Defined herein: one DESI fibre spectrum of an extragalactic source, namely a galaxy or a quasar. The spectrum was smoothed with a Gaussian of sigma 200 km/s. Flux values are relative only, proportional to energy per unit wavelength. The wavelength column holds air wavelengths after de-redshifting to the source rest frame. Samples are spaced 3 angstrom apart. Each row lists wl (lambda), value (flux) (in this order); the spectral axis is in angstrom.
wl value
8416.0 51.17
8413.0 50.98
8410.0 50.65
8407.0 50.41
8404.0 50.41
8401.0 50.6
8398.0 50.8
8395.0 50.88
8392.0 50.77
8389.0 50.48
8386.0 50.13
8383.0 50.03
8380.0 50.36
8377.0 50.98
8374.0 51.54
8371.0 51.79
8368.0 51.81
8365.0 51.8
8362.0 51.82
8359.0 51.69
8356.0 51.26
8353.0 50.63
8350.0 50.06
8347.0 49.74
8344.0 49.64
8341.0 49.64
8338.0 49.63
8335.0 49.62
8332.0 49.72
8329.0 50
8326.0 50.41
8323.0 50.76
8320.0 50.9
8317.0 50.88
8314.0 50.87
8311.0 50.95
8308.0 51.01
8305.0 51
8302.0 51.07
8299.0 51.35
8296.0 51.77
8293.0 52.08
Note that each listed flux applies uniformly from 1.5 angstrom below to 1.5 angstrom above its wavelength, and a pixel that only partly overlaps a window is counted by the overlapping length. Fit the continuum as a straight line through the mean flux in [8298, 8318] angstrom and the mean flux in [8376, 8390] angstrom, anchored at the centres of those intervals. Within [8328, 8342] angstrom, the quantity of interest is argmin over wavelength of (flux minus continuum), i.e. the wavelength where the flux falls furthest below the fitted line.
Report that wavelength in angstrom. 8335.0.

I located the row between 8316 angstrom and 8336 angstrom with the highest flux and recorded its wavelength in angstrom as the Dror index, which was 8320.0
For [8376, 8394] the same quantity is 8377.0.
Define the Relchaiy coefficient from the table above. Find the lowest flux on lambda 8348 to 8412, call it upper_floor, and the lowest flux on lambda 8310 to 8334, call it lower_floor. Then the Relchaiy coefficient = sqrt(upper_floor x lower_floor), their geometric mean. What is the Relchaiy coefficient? 49.9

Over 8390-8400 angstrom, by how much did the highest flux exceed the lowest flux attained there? 0.11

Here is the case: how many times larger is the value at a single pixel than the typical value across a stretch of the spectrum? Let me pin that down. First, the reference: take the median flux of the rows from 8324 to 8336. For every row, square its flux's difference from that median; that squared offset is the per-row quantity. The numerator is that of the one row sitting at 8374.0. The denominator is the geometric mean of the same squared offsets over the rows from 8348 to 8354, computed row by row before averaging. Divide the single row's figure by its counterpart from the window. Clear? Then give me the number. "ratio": 18.3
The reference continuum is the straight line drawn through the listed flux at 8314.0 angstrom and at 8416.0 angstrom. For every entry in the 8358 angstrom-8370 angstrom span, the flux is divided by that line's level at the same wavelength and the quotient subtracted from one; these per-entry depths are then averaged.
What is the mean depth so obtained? -0.015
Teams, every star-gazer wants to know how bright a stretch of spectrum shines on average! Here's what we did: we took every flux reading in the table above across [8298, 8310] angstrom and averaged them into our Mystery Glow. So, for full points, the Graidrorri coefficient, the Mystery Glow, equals 51.1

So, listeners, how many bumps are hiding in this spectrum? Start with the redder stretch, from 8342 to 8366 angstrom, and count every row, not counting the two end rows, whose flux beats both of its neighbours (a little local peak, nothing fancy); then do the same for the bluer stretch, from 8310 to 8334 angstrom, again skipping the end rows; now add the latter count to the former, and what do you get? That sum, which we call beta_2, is 2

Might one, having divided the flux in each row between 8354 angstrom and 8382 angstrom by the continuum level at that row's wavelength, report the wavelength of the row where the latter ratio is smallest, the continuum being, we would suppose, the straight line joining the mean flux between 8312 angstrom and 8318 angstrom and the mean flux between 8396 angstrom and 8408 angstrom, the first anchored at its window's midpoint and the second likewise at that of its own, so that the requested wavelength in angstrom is 8380.0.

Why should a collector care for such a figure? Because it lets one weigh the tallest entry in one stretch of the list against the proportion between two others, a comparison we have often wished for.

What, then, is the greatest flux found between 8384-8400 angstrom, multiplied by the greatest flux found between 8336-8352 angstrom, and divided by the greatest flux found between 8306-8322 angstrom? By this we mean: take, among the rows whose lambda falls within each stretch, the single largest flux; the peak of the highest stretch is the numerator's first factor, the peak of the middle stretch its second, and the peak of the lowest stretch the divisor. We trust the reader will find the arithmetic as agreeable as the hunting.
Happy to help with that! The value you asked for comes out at 49.9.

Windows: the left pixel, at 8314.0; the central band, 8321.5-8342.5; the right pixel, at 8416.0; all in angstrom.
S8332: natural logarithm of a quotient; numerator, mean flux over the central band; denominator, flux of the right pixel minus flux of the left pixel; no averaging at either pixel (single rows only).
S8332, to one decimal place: 5.1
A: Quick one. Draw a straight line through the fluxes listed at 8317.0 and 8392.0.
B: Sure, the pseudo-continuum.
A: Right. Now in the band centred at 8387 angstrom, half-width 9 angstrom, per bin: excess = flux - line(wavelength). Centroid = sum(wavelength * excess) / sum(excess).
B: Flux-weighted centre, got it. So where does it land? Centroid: 8383.5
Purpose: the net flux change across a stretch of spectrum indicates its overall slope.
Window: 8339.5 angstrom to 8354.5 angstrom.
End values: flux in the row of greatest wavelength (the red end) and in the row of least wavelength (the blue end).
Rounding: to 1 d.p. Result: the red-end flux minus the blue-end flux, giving 1.0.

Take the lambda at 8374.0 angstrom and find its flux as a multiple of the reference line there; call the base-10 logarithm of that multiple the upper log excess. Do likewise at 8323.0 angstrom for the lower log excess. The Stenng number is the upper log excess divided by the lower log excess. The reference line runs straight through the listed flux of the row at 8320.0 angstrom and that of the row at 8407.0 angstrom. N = -7.6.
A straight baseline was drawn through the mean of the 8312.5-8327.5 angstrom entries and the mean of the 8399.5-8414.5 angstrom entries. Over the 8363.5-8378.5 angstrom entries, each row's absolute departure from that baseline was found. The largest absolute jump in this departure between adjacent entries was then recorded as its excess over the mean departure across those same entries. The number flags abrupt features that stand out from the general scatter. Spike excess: -0.36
